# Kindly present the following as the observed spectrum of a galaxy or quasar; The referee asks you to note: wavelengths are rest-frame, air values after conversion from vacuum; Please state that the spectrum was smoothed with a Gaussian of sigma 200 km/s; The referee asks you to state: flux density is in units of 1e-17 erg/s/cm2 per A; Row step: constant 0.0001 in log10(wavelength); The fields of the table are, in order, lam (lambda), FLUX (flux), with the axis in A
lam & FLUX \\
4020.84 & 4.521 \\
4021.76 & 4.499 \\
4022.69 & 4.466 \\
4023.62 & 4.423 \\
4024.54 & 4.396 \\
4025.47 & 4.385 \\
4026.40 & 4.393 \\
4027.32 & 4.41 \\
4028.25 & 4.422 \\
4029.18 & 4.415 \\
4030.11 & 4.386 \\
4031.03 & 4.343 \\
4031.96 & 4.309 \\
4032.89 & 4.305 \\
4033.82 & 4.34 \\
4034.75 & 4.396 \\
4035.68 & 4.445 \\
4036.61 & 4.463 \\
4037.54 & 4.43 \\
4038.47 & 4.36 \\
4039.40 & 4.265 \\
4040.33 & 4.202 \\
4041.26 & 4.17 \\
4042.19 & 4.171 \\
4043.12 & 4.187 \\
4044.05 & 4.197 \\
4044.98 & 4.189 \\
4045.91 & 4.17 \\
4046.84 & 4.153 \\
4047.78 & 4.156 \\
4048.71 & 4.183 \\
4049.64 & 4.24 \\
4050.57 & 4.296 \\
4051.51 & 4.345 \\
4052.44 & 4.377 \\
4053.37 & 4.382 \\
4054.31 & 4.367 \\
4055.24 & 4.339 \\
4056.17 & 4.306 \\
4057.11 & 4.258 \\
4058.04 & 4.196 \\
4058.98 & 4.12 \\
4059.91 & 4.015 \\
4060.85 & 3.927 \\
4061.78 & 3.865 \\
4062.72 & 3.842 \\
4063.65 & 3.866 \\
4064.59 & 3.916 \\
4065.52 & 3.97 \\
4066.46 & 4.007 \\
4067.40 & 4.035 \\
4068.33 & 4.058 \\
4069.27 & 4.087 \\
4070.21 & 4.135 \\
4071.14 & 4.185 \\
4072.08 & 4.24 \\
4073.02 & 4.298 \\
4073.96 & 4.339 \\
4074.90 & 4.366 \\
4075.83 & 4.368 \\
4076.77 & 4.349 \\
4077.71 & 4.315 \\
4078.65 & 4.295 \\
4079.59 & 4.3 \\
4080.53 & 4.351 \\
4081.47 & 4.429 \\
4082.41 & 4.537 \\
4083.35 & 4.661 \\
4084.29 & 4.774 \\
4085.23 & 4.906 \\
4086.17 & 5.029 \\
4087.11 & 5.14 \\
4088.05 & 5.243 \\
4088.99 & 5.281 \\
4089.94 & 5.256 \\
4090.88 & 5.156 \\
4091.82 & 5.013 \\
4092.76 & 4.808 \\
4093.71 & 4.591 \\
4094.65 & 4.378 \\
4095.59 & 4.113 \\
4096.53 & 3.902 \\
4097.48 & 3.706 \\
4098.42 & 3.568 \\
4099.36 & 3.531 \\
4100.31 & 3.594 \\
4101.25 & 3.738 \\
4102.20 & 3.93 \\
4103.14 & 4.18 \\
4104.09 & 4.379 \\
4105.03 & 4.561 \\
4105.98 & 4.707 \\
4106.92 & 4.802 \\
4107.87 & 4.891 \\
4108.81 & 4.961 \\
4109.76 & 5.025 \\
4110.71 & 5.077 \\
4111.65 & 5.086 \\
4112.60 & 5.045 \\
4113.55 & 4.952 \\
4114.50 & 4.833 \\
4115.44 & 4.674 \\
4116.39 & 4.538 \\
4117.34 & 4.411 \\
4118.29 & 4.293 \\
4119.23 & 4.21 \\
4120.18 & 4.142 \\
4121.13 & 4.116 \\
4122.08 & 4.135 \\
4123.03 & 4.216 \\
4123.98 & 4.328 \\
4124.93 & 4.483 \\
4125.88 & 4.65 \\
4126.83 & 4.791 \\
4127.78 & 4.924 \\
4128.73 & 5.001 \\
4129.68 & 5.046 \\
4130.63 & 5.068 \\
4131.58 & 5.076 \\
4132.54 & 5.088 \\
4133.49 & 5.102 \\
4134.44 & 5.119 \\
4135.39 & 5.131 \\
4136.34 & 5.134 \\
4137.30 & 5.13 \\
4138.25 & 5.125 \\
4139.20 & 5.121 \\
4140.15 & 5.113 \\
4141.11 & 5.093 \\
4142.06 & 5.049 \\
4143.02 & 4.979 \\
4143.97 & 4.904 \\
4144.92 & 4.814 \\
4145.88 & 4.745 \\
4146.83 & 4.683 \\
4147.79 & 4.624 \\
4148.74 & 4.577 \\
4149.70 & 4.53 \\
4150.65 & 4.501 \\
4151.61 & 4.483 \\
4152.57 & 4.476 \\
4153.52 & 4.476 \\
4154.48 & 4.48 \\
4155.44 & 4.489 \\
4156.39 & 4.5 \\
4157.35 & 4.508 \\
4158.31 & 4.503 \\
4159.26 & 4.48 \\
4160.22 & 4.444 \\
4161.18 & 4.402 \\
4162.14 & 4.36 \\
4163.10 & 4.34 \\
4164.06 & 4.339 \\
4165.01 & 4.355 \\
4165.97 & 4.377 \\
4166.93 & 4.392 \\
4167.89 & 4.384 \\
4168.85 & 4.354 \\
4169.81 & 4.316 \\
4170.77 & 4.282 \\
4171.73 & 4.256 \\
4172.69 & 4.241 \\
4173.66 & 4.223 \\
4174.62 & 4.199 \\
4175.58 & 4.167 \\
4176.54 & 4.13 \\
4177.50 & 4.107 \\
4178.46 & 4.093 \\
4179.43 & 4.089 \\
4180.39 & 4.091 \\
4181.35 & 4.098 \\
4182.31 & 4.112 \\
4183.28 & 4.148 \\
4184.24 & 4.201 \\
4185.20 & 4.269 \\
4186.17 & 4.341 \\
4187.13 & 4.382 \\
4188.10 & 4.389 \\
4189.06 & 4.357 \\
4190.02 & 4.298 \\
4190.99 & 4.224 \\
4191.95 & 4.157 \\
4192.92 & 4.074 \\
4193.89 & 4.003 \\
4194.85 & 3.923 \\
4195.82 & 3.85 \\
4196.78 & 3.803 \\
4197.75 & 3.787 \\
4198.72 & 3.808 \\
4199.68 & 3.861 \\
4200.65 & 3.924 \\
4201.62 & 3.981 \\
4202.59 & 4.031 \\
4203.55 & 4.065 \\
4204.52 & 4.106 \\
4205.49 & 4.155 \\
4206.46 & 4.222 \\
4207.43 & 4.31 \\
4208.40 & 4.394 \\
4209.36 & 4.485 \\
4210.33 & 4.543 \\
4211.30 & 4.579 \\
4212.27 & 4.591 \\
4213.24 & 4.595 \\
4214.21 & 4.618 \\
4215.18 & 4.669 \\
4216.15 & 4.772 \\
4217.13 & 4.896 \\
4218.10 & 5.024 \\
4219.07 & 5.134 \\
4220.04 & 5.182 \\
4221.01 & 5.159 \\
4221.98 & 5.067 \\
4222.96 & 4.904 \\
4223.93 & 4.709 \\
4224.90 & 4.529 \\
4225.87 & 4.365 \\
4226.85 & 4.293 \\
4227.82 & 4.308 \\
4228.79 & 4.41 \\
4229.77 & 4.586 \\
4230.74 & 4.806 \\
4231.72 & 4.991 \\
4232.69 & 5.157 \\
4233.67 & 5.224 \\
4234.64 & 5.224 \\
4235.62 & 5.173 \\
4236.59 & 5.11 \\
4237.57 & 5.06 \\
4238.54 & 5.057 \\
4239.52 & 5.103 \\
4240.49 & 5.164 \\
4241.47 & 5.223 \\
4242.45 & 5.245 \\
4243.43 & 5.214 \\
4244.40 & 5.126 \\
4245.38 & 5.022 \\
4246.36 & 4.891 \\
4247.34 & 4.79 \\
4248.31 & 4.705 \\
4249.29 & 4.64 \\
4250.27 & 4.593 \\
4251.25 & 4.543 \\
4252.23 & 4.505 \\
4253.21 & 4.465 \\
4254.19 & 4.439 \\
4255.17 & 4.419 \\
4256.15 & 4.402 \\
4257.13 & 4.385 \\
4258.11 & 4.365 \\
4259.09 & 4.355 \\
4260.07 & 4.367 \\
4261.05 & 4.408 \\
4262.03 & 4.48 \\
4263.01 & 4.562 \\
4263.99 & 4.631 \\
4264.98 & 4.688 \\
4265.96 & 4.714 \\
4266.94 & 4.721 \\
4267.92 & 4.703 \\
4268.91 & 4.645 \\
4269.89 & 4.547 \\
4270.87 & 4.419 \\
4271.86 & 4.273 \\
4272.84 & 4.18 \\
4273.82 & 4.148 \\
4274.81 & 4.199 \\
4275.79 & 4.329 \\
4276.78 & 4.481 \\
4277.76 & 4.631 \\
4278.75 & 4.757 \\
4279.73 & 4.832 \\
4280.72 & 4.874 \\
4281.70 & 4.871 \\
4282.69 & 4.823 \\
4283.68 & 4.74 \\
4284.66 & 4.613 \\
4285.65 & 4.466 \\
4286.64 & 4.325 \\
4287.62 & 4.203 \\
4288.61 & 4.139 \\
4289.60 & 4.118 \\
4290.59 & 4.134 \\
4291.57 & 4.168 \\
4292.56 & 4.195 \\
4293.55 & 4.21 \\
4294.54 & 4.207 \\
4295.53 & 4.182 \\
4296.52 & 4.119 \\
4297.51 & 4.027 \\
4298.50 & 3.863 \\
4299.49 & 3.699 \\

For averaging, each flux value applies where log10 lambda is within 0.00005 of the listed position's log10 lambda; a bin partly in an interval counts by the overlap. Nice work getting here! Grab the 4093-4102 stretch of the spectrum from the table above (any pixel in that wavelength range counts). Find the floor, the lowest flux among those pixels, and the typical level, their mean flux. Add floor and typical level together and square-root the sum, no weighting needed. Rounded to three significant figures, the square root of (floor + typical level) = 2.73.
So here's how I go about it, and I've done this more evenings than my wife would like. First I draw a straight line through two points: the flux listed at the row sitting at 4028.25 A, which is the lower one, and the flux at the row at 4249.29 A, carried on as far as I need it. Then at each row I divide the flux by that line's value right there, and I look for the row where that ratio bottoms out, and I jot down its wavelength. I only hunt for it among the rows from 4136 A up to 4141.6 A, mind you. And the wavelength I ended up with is 4141.11 A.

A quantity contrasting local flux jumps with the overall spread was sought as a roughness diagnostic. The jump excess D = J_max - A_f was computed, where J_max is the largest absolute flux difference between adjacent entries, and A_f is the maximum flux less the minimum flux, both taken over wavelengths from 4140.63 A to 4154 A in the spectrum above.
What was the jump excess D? -0.53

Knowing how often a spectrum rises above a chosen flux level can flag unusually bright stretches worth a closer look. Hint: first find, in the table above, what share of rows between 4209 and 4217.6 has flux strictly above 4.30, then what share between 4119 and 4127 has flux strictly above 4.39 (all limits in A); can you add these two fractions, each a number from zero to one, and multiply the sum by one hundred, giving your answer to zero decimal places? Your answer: 133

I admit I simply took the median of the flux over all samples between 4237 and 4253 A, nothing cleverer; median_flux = 5.04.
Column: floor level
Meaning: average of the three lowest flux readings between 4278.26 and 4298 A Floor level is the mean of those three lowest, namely 4.09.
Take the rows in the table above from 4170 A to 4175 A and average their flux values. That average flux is 4.24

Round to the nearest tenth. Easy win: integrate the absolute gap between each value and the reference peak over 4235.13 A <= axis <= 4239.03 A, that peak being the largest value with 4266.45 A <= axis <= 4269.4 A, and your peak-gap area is 1.5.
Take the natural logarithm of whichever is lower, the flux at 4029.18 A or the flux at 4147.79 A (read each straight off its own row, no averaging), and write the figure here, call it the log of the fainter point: 1.49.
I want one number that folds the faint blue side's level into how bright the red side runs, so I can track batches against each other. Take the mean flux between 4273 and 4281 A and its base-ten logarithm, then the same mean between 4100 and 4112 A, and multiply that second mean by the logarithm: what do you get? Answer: 2.97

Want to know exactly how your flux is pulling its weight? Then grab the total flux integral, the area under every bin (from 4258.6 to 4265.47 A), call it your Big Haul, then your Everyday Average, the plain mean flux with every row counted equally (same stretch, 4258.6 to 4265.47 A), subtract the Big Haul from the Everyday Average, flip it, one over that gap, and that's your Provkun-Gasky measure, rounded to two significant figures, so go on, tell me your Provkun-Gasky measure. -0.038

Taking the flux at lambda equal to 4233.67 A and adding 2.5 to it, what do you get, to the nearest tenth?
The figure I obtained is 7.7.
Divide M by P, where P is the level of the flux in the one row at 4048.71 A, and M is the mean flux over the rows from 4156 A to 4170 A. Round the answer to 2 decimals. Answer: 1.05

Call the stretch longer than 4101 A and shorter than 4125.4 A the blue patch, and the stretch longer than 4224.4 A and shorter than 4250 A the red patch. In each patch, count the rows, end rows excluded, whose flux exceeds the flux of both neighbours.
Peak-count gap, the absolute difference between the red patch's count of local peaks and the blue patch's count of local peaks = 0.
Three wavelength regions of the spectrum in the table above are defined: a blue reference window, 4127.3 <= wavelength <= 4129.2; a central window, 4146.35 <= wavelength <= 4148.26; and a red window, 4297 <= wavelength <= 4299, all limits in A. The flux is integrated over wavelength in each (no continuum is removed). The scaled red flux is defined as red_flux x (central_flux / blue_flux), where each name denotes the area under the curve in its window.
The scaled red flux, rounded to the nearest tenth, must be 7.4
